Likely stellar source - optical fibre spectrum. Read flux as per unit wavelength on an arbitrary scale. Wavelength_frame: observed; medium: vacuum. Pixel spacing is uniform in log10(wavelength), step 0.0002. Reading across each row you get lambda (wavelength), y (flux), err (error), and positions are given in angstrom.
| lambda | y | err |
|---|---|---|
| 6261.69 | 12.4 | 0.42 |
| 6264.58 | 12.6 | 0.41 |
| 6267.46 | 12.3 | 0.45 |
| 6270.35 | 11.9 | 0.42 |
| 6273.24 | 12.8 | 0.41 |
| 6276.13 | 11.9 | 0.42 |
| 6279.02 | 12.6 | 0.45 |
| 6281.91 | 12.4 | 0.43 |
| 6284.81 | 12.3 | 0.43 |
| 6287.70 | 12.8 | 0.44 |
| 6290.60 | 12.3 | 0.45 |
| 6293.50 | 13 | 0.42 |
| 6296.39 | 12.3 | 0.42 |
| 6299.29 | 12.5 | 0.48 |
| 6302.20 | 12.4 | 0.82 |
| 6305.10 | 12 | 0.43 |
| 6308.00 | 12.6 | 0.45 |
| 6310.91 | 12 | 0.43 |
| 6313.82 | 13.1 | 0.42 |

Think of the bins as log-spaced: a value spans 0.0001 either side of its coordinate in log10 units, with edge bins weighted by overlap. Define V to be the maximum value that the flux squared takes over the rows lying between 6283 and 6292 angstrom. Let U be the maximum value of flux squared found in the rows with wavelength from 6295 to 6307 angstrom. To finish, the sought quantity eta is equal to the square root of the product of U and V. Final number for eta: 160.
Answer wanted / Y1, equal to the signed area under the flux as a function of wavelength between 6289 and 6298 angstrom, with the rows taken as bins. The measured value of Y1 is 113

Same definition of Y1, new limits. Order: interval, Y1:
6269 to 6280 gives 135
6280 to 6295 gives 188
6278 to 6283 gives 63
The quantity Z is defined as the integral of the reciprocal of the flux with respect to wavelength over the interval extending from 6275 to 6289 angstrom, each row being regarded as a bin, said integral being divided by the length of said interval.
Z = 0.0807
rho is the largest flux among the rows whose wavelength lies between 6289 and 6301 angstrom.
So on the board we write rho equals 13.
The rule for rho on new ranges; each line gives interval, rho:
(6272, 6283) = 12.8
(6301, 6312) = 12.6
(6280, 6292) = 12.8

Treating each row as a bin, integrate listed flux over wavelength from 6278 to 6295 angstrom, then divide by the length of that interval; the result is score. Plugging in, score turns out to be 12.6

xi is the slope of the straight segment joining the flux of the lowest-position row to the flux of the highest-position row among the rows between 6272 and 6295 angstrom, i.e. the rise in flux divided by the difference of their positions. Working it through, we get 0.01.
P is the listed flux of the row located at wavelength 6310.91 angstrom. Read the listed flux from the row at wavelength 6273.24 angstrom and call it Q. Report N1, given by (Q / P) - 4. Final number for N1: -2.93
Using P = 12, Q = 12.8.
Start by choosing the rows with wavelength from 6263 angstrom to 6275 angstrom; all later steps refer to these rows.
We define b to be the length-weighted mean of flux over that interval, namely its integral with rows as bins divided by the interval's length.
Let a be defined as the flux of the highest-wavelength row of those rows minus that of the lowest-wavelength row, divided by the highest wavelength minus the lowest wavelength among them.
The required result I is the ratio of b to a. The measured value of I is 536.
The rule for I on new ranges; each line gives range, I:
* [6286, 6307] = -271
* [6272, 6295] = 1267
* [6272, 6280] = -359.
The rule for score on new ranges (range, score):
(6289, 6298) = 12.5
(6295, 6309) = 12.4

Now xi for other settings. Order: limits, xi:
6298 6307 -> -0.09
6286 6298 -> -0.06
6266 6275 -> 0.09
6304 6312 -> 0.00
